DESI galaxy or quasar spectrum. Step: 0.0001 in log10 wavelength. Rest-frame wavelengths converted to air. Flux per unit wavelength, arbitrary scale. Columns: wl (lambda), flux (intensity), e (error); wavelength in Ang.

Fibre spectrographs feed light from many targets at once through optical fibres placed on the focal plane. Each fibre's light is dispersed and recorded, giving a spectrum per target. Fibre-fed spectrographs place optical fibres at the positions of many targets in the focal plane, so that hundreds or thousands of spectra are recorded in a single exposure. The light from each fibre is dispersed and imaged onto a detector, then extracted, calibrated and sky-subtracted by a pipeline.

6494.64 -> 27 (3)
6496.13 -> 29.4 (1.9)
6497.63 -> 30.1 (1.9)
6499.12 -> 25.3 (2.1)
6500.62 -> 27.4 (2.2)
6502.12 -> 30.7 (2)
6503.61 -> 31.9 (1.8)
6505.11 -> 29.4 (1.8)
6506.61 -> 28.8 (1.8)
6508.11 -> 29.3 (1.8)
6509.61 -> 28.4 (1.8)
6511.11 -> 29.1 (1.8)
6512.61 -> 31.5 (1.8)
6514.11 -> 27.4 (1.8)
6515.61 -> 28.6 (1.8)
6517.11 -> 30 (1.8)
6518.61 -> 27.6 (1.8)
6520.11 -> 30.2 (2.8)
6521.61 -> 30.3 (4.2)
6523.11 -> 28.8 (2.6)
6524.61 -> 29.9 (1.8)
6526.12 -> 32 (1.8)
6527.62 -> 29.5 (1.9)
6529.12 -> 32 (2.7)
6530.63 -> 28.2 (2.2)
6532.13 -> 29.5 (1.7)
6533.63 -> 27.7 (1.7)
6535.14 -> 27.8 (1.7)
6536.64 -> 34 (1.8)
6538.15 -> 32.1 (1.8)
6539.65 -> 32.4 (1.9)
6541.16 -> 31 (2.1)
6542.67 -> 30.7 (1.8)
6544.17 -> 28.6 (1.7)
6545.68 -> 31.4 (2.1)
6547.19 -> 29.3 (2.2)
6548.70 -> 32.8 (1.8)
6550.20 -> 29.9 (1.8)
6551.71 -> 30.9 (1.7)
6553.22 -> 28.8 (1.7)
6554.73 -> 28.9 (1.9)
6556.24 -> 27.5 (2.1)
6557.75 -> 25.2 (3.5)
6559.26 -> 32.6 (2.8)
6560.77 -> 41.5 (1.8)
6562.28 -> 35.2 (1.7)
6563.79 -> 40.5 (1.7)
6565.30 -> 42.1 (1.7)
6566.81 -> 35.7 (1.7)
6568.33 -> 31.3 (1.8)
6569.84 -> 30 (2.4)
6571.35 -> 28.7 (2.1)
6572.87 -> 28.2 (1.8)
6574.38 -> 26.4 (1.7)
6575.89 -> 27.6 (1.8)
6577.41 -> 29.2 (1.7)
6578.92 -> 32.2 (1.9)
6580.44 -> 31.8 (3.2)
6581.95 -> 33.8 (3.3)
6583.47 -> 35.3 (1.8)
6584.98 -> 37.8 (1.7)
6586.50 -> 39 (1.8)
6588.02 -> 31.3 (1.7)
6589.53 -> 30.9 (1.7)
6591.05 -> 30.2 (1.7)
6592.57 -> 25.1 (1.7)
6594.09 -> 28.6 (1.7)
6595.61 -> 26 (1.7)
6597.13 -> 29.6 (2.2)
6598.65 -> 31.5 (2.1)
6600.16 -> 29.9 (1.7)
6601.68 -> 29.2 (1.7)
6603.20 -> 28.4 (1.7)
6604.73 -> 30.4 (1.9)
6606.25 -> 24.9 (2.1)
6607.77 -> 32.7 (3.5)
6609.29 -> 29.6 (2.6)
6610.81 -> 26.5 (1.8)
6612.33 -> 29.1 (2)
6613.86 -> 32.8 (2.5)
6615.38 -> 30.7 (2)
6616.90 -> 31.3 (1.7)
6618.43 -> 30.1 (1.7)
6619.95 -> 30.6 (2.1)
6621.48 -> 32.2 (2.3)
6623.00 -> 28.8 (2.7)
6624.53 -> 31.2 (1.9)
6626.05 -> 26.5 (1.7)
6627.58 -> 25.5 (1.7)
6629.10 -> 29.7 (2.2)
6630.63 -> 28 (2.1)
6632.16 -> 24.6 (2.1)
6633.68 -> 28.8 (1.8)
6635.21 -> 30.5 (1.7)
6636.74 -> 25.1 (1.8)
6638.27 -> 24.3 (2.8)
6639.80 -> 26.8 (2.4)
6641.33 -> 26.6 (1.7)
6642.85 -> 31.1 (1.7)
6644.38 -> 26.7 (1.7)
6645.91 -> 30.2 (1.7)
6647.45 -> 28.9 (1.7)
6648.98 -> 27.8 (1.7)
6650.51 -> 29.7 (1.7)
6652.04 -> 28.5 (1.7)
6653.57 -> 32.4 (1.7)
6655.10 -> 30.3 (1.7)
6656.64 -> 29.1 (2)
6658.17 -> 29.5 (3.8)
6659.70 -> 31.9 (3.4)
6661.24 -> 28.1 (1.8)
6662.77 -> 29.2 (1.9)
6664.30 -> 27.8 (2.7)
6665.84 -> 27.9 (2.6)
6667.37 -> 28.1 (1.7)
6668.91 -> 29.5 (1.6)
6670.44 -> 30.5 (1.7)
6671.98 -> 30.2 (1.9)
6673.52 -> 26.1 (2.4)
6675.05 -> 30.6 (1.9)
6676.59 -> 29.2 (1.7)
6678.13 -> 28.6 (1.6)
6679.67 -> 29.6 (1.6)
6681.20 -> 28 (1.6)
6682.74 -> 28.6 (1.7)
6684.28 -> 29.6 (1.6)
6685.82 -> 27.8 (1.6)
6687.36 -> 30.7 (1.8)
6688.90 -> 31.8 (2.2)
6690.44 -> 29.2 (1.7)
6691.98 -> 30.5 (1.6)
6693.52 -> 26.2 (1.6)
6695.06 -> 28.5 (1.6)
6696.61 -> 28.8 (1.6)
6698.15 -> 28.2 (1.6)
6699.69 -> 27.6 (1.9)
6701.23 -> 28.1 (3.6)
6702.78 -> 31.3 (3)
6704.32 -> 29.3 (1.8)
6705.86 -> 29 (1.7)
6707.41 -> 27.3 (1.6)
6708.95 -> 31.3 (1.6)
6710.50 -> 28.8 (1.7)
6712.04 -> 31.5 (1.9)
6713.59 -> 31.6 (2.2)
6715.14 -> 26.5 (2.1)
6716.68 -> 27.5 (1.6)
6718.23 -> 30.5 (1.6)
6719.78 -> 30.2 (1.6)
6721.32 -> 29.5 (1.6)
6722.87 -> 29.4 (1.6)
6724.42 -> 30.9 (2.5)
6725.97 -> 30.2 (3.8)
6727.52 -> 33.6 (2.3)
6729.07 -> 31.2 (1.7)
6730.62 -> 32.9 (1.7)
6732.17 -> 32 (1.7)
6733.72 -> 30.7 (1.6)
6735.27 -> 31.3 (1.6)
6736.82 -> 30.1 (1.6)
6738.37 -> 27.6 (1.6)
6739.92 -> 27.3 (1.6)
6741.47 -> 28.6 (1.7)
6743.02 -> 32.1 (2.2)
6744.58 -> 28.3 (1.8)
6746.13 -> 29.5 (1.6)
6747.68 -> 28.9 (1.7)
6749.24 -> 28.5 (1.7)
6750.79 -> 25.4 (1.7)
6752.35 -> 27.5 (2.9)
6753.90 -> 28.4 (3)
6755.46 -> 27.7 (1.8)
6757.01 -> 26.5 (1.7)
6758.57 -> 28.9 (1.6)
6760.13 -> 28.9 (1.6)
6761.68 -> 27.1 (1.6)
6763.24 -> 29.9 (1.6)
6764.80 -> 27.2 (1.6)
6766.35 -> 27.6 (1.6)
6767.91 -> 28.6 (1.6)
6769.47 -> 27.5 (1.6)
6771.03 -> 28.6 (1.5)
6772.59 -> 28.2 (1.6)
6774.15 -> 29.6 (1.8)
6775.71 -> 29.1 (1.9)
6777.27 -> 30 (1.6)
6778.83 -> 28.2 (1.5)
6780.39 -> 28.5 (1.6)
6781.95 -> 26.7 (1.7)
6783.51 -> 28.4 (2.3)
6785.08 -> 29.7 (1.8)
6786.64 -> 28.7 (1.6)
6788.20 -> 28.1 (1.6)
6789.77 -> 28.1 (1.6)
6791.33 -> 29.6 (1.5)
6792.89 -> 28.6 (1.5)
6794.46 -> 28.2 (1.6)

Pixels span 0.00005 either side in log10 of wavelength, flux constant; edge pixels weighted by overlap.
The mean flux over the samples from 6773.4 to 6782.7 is 28.7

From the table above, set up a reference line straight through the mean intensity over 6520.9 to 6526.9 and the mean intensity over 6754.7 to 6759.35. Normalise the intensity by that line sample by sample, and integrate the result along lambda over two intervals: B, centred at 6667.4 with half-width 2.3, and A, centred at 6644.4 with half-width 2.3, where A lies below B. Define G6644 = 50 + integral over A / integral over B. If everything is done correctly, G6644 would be 51.02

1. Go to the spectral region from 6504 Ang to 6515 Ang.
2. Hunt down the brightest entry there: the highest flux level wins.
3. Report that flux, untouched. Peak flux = 31.5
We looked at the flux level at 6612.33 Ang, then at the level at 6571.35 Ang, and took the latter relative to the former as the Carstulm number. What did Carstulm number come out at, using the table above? 0.99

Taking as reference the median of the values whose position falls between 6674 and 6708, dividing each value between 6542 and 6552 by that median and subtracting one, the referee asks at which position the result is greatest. 6548.70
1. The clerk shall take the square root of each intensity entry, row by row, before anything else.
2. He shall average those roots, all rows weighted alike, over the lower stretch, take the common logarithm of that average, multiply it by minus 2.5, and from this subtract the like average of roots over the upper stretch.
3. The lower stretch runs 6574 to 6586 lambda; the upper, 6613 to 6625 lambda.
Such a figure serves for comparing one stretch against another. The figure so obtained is -7.44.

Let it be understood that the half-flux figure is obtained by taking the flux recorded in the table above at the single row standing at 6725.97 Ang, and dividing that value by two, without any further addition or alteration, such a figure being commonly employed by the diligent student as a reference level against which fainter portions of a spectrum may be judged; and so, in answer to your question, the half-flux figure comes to 15.1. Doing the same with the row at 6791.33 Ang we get 14.8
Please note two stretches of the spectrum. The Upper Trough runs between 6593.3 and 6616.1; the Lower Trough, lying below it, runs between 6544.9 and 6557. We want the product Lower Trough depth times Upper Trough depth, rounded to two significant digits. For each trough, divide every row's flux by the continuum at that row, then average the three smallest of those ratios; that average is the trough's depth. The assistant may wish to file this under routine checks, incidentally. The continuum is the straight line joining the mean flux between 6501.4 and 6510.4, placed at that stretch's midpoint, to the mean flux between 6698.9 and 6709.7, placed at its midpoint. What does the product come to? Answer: 0.84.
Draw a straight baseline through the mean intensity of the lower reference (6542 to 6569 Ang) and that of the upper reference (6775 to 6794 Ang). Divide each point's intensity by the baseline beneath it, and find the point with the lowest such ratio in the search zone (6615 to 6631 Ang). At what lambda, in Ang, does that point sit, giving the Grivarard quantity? 6627.58 Ang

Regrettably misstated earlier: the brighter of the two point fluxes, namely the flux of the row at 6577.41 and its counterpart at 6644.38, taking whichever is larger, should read 29.2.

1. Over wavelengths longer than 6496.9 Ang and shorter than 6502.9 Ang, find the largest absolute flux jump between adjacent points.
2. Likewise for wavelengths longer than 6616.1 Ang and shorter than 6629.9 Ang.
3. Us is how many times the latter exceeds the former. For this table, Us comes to 1.0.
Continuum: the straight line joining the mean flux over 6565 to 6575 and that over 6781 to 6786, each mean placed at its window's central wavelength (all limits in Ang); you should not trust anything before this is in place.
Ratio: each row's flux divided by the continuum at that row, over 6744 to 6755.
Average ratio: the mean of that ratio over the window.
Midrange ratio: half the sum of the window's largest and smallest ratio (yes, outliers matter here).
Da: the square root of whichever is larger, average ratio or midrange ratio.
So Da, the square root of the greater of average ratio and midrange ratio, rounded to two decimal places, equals 0.99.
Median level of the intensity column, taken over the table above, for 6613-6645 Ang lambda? 28.8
